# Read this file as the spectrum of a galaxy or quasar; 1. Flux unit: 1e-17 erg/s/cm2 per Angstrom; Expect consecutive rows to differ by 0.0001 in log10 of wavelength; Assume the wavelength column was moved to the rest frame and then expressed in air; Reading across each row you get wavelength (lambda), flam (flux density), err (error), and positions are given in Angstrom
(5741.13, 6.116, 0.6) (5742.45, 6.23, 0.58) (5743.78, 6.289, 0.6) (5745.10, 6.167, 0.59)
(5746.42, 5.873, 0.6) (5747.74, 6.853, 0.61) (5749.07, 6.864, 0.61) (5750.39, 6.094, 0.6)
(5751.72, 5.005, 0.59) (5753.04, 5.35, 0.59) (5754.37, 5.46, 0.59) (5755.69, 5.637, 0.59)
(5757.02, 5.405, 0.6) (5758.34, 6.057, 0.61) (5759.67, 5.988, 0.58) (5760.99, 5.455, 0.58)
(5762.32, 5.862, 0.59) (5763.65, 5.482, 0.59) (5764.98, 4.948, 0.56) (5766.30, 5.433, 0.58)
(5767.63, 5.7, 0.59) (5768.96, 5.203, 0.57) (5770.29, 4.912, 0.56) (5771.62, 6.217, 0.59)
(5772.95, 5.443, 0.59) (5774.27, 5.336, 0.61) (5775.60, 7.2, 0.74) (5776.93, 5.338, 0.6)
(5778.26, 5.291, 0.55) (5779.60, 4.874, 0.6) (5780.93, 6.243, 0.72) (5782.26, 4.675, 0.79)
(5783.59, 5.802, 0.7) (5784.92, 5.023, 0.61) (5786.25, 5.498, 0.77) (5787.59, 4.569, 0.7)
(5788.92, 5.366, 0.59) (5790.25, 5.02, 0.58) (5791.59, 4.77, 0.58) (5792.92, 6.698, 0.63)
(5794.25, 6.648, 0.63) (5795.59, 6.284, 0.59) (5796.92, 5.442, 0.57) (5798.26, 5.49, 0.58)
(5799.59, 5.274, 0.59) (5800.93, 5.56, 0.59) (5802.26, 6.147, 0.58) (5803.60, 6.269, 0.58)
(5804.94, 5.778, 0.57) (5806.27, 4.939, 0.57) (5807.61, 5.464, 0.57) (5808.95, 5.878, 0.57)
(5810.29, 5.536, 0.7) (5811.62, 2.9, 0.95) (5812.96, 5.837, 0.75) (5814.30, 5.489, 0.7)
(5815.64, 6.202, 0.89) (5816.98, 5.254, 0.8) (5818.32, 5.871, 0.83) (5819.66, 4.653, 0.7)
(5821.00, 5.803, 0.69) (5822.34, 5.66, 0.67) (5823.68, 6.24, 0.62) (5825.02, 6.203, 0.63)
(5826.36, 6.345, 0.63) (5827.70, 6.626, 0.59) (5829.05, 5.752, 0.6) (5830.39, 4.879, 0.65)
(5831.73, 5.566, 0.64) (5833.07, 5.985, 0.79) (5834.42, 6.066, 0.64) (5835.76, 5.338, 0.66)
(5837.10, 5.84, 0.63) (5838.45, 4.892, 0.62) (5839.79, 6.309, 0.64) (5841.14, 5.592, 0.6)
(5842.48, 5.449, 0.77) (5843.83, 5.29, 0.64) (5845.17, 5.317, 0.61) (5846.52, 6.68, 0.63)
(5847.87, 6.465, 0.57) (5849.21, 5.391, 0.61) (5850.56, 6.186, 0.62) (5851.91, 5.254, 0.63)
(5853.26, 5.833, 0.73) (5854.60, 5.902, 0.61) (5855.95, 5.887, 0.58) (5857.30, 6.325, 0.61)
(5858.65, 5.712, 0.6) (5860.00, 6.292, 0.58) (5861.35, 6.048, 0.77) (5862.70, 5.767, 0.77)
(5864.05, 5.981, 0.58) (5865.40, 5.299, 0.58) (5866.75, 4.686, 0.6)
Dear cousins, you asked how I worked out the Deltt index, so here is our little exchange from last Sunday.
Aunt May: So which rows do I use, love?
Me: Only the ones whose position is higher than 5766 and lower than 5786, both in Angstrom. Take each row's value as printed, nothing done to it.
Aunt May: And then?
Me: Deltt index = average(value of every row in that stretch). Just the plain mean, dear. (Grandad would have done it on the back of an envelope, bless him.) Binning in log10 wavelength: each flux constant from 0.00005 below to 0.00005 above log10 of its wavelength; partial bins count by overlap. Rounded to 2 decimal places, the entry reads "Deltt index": 5.51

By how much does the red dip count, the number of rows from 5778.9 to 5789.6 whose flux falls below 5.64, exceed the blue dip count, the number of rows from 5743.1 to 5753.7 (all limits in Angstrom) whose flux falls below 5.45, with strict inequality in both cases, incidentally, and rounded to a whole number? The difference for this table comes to 4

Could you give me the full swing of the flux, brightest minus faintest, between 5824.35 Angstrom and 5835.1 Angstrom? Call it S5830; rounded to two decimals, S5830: 1.75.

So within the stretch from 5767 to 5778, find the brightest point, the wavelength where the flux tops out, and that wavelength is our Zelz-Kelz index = 5775.60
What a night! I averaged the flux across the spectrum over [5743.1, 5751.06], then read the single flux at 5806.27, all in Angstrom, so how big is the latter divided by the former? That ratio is 0.78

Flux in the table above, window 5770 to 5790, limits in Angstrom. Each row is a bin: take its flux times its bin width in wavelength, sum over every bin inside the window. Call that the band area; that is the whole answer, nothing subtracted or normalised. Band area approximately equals 109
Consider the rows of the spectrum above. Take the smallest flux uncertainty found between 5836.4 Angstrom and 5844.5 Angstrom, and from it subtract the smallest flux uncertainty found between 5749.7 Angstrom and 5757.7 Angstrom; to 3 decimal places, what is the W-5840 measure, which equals 0.010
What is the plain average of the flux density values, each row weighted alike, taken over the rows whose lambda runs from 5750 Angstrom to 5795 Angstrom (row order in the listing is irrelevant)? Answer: 5.53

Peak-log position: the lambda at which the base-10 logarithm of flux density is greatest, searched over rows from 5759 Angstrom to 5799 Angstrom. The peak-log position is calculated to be 5775.60 Angstrom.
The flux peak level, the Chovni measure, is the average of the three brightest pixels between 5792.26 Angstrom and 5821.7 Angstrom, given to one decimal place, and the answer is 6.5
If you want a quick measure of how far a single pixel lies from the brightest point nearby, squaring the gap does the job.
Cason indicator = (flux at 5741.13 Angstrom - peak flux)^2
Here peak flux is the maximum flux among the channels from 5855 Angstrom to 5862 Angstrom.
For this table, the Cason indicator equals 0.04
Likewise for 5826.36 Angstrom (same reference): 0.00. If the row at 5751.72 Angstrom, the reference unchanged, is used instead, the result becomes 1.74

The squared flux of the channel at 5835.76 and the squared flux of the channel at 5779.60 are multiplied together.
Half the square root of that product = 13.0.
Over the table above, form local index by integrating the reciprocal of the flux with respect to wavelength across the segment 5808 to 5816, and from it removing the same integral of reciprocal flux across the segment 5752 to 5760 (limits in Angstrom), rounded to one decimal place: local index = 0.2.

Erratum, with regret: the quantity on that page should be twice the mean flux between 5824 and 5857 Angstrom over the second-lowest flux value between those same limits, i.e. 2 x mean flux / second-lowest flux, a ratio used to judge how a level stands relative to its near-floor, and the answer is 2.37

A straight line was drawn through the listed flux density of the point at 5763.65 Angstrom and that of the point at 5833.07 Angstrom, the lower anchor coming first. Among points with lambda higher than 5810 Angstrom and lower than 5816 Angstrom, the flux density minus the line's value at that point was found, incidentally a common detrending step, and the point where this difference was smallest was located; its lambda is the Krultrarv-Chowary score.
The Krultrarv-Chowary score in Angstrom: 5811.62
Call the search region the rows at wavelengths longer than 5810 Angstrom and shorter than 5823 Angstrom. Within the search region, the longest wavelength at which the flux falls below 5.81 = 5822.34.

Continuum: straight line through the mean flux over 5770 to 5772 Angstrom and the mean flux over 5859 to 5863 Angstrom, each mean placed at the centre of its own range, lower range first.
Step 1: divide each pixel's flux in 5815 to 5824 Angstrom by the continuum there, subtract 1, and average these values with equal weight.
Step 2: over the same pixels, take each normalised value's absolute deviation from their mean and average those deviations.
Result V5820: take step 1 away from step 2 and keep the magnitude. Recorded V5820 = 0.10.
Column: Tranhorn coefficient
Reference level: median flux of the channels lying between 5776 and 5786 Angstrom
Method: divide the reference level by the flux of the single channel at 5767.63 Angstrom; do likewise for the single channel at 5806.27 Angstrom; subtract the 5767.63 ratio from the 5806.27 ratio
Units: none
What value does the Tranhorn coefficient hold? 0.14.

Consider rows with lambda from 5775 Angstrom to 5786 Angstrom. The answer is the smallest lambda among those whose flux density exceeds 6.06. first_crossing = 5775.60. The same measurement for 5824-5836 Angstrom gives 5825.02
